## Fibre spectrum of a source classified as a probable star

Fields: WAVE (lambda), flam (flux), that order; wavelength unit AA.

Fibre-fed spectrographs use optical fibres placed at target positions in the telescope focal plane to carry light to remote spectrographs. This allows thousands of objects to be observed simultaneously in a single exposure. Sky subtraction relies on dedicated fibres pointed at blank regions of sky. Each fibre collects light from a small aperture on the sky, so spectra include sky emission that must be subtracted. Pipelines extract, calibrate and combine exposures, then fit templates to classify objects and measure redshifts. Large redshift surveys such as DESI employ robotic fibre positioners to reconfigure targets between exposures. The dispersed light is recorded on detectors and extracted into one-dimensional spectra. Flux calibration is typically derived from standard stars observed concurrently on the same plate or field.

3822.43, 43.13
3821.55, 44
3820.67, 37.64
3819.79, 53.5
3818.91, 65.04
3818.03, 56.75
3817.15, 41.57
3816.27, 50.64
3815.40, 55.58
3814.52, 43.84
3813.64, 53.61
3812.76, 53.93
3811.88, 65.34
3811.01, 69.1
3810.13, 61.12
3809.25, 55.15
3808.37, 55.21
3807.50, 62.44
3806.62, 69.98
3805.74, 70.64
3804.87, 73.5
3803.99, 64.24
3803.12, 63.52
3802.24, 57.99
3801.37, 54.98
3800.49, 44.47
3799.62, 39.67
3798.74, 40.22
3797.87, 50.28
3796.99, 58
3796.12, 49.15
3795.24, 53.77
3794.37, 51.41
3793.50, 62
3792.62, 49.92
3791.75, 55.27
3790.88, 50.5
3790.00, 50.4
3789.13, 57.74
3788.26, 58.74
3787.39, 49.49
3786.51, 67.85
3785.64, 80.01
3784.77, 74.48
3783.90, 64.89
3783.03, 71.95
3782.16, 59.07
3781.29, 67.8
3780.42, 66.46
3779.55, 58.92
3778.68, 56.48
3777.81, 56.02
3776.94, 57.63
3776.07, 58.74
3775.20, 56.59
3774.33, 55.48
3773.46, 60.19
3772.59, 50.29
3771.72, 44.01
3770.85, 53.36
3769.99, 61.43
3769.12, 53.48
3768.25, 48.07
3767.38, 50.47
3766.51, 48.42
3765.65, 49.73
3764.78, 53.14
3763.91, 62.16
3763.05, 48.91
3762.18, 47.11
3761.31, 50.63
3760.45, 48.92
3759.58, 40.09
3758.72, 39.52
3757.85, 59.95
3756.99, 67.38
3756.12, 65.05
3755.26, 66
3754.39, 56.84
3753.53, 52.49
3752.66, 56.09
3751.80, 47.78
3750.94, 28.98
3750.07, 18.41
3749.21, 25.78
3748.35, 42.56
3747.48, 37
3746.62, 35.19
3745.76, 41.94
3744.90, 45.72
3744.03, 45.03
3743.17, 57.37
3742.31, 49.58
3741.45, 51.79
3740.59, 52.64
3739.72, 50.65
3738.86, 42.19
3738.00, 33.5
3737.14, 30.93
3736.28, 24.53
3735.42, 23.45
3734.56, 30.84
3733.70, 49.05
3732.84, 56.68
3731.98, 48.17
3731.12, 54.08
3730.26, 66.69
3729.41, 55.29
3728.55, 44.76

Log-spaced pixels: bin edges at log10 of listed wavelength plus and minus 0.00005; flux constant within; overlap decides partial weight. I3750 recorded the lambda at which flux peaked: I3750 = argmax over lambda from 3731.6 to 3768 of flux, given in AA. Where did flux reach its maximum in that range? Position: 3756.99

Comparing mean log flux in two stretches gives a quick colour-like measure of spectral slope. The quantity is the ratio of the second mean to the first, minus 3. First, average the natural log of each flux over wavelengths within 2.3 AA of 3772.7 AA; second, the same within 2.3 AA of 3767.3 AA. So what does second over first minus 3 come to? -2.01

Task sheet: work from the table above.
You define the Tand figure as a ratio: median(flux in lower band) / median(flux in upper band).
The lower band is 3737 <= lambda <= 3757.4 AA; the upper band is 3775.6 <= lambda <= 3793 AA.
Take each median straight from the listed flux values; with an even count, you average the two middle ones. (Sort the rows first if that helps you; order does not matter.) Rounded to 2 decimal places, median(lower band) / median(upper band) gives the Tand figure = 0.80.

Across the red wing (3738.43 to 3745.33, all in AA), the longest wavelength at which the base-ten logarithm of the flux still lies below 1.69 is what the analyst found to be 3744.90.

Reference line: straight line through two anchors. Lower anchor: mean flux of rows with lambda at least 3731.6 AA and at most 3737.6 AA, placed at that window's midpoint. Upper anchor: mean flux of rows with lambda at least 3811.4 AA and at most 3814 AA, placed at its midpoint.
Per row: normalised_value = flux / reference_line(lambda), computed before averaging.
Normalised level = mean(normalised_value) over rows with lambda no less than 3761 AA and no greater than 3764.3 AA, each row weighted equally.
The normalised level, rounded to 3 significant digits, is 1.16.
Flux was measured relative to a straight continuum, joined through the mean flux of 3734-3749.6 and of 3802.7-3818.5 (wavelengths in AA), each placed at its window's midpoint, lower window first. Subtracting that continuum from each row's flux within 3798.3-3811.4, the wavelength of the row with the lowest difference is 3799.62 AA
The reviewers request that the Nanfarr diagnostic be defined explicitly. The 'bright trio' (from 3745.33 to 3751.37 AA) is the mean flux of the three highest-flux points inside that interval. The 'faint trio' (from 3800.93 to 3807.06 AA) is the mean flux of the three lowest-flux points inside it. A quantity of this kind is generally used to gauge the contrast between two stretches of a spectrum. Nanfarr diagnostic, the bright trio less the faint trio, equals -18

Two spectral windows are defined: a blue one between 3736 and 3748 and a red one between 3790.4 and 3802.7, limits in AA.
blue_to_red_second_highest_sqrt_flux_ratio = 0.95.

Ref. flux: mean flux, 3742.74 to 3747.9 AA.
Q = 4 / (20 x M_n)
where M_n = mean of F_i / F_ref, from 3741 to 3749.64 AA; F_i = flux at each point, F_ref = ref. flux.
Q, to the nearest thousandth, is 0.202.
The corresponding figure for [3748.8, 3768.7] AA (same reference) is 0.178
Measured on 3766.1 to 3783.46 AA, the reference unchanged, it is 0.154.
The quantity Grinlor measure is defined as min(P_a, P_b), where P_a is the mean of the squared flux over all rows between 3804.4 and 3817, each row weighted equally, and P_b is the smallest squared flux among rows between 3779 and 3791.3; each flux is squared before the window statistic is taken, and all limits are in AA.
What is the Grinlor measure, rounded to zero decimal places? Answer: 2449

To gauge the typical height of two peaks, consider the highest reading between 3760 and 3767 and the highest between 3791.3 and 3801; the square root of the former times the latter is 62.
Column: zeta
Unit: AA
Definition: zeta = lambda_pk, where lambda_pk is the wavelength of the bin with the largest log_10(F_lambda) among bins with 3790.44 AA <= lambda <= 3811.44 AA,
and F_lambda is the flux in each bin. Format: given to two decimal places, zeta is 3804.87 AA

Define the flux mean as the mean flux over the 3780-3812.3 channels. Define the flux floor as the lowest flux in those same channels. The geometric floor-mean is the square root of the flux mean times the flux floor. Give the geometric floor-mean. 49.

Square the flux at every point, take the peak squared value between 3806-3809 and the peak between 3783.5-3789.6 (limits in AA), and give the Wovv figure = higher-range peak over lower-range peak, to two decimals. 0.76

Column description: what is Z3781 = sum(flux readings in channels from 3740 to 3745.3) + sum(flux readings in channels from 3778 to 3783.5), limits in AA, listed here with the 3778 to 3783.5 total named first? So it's 683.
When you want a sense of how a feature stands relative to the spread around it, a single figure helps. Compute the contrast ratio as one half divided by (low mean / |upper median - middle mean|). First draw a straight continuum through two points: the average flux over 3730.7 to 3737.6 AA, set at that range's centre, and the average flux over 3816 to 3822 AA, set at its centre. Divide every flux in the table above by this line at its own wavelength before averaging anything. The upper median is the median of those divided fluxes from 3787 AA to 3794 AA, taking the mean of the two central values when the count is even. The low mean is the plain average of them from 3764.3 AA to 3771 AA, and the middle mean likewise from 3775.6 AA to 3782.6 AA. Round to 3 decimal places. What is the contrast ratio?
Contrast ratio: 0.083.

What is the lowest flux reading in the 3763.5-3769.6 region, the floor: 48.07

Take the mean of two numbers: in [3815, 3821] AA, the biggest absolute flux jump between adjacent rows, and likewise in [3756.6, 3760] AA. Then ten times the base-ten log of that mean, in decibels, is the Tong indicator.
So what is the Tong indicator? 12.6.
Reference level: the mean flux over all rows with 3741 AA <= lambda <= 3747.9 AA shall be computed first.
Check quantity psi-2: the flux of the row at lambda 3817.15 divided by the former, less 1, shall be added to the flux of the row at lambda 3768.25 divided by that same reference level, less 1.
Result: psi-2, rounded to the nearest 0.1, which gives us 0.0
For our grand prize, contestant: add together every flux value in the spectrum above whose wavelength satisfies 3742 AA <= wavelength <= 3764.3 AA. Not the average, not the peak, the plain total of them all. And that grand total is 1236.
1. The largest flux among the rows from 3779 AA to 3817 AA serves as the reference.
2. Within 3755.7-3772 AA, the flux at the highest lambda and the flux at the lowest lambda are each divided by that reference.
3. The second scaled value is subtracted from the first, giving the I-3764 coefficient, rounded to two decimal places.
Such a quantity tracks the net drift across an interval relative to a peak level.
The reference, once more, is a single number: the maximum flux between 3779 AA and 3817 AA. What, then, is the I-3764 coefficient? -0.26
